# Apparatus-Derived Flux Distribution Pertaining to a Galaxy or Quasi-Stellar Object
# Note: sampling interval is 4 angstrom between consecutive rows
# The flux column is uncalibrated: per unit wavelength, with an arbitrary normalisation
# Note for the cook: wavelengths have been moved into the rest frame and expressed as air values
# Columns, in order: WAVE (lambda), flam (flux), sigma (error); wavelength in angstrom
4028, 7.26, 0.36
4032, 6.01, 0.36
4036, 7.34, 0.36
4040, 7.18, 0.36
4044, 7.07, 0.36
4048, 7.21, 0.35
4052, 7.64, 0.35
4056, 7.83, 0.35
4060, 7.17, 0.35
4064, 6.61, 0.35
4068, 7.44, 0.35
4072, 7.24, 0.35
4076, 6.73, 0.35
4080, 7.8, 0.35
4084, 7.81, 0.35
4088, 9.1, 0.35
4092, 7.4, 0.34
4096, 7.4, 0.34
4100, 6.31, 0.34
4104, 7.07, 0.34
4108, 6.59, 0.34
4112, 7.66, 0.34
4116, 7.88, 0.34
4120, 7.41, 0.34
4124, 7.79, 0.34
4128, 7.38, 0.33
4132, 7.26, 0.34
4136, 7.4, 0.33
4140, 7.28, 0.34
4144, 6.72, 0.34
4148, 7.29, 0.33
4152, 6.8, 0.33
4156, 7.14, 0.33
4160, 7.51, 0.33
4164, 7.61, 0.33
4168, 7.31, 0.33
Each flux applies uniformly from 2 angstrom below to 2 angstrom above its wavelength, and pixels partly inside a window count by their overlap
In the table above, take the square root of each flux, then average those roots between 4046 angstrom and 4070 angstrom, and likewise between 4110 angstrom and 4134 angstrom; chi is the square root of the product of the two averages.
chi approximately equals 2.73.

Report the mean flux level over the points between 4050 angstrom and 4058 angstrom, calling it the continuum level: 7.7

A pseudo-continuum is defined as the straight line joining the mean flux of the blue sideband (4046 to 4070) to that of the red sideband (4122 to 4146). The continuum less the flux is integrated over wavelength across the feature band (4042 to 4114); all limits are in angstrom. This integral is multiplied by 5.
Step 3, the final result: -8.7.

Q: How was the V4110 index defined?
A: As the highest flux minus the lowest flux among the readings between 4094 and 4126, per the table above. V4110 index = 1.57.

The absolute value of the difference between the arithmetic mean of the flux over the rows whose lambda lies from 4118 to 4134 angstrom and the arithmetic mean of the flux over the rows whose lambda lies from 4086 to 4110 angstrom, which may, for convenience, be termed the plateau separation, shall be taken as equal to 0.15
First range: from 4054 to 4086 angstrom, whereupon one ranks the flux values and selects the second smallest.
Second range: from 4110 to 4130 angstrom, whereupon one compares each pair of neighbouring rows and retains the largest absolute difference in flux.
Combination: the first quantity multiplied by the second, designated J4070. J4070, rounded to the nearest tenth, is 3.2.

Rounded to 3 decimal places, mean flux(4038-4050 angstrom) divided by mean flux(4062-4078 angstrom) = 1.021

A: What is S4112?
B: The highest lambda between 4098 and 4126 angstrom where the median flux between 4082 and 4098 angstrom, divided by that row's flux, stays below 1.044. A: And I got 4124 angstrom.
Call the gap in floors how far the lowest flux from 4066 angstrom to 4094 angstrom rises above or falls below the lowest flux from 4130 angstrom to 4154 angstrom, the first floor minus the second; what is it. 0.0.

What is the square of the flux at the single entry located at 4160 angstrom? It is 56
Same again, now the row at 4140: 53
